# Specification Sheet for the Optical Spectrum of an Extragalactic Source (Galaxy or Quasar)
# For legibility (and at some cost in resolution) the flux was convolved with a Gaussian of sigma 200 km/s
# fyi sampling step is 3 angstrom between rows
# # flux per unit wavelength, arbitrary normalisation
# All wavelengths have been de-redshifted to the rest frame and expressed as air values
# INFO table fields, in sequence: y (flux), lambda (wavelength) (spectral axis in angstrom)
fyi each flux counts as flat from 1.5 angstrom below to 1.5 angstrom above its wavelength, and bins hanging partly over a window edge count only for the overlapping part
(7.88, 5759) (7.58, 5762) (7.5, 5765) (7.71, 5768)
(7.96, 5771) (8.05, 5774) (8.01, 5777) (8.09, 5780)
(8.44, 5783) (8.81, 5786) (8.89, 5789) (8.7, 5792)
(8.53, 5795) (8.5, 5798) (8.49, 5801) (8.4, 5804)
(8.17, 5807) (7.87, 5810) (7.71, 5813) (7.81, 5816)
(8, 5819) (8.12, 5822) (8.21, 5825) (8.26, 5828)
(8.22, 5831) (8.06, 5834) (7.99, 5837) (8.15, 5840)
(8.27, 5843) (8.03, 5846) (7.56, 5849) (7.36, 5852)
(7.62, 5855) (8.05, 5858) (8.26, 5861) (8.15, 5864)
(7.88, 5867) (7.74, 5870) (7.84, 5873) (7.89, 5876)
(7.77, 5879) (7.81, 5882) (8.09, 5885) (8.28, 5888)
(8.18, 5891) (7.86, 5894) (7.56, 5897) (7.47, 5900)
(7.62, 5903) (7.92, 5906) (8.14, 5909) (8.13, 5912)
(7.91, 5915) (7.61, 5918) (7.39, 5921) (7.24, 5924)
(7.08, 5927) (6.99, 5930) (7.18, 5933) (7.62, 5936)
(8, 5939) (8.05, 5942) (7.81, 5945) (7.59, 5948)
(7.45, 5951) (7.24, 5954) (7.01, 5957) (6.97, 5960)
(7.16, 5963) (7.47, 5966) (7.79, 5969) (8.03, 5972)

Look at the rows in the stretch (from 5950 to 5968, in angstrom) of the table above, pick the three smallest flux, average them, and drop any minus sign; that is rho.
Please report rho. 7.05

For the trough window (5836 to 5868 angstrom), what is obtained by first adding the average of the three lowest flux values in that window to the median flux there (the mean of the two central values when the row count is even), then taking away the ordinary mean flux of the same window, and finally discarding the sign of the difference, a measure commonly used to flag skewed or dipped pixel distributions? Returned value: 7.61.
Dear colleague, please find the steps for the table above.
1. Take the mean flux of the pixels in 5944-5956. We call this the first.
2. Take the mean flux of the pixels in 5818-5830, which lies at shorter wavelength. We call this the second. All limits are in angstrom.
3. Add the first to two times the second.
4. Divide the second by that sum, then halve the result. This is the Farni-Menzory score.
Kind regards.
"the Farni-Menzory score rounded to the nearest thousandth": 0.171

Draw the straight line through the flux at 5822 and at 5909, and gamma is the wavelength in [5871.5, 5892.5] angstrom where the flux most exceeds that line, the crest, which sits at 5888 angstrom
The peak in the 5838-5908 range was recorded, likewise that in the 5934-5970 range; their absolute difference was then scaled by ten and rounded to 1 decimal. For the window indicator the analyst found 2.3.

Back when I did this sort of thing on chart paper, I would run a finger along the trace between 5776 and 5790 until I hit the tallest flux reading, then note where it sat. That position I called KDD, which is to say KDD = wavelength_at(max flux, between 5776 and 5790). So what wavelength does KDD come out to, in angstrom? 5789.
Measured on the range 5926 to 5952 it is 5942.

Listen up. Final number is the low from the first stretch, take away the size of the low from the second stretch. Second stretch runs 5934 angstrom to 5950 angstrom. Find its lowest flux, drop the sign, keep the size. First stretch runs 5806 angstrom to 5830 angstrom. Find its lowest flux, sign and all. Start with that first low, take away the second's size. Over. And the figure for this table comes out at 0.12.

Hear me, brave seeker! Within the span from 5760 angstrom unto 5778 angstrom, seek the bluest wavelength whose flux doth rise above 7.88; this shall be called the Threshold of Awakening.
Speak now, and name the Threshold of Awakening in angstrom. 5771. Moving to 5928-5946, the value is 5939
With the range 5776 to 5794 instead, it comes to 5777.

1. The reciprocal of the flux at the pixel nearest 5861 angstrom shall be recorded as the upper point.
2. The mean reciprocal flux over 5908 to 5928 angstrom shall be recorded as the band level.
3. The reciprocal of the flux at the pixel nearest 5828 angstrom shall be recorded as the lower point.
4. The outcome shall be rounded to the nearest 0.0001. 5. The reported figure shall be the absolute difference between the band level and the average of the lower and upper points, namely 0.0101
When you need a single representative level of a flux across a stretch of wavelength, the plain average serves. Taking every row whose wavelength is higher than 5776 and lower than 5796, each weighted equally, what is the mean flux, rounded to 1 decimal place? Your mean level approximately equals 8.5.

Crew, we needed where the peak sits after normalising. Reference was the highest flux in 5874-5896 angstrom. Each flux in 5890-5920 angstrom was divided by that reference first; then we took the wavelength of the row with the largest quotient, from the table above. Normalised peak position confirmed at 5891 angstrom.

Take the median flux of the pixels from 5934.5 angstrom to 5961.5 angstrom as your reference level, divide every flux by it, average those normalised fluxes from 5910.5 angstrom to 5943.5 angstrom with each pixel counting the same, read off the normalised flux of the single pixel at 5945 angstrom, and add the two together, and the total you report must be 2.03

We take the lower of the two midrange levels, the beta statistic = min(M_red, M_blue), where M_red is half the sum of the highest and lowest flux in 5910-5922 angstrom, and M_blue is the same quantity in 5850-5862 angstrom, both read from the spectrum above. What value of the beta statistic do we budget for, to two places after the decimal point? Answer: 7.76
